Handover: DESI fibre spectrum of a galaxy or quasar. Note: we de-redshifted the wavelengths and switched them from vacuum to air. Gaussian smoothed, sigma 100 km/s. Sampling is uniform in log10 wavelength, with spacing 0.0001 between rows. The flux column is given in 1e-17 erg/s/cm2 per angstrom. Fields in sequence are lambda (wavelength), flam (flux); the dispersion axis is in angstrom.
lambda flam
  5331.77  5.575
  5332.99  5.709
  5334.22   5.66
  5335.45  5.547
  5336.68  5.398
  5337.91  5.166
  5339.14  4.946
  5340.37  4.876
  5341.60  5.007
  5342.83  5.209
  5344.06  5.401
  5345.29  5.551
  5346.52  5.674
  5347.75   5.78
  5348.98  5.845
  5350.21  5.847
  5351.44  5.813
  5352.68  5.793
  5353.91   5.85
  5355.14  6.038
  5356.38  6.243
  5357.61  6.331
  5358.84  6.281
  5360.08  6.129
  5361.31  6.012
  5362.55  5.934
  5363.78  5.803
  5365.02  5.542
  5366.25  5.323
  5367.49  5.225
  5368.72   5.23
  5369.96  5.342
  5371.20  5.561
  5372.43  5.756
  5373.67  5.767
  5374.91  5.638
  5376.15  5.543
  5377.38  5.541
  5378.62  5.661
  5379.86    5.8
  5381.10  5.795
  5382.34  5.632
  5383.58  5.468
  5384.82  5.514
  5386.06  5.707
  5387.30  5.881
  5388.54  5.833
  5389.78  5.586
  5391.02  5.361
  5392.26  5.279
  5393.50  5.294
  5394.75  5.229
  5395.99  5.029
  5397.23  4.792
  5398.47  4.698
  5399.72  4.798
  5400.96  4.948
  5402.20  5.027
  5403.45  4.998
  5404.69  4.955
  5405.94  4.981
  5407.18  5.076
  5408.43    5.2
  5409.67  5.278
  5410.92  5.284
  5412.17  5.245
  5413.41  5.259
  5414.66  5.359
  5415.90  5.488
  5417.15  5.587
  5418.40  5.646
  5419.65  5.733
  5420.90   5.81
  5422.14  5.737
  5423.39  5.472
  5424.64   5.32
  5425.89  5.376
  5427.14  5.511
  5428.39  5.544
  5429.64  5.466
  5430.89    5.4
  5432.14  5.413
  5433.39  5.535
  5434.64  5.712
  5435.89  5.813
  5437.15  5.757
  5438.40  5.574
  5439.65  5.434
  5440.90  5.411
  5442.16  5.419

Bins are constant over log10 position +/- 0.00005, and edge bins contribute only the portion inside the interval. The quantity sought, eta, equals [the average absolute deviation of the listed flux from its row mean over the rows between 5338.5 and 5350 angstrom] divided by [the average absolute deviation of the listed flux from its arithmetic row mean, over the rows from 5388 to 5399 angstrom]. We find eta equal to 1.2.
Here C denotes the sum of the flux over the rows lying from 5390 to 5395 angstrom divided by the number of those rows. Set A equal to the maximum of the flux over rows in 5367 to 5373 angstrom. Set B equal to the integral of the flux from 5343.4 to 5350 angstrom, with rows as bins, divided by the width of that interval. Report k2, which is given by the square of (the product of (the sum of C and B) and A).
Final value 3977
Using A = 5.756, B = 5.66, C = 5.3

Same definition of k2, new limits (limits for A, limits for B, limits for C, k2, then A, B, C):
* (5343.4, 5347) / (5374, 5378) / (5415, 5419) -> 4013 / 5.674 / 5.59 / 5.6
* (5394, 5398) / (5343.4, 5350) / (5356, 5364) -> 3788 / 5.229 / 5.66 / 6.1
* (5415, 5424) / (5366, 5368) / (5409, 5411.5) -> 3748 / 5.81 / 5.26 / 5.3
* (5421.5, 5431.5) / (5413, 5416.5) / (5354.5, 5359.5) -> 4431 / 5.737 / 5.38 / 6.2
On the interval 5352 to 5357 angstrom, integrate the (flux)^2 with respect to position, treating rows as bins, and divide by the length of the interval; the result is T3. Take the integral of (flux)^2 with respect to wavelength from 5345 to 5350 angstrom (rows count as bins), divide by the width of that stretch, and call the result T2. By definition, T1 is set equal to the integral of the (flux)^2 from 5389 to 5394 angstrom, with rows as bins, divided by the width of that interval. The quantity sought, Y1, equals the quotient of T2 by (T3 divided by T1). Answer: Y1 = 27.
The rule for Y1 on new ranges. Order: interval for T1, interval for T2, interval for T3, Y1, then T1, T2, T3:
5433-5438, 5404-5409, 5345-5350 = 25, 32.6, 25.5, 33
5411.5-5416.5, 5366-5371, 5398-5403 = 34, 28.5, 28.1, 24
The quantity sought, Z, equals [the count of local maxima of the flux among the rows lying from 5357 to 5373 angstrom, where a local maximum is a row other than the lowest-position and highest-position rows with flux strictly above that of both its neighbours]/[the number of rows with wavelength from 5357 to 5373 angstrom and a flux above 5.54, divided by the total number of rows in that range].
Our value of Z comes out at 0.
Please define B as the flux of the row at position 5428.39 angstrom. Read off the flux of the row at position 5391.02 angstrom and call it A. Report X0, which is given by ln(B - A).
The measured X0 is -1.70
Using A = 5.361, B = 5.544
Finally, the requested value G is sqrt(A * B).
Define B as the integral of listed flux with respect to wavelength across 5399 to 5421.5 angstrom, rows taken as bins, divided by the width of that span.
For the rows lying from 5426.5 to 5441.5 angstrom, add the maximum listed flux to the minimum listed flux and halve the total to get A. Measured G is 5.43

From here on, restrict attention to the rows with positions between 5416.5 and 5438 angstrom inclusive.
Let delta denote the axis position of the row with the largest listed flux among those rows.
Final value 5435.89 angstrom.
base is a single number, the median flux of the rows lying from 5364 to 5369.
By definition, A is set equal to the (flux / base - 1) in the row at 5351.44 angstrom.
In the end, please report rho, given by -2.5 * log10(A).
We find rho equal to 2.48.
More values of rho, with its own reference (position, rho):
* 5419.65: 2.66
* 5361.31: 2.14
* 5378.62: 2.84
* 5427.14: 3.38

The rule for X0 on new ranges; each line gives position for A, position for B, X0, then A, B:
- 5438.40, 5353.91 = -1.29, 5.574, 5.85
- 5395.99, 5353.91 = -0.20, 5.029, 5.85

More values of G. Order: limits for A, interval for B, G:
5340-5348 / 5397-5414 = 5.18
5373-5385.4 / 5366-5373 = 5.52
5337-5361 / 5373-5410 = 5.47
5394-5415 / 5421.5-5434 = 5.25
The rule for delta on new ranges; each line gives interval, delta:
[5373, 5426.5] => 5387.30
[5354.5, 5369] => 5357.61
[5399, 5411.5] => 5410.92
